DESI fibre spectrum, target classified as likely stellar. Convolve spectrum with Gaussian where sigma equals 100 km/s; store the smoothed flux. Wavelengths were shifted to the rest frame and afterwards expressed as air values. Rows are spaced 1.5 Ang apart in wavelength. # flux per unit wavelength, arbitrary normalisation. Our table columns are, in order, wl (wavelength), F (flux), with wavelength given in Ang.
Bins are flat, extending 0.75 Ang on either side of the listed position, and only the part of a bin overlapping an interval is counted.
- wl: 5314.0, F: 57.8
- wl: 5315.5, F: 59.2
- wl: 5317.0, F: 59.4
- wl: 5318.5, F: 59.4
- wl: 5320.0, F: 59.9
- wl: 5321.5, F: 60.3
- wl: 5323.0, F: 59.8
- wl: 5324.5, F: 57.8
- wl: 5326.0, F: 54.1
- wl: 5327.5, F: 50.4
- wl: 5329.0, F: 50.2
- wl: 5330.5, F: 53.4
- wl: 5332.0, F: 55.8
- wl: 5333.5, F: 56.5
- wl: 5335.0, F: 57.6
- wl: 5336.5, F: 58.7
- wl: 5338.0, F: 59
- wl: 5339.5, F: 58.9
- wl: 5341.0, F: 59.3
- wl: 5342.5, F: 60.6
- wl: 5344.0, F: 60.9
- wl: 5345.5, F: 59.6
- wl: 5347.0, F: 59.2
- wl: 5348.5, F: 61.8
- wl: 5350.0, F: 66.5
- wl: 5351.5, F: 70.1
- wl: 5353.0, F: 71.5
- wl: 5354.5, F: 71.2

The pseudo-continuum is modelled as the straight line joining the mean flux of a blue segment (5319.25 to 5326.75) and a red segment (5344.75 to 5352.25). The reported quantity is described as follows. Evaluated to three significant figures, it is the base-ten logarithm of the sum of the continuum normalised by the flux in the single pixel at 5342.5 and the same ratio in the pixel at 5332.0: 0.323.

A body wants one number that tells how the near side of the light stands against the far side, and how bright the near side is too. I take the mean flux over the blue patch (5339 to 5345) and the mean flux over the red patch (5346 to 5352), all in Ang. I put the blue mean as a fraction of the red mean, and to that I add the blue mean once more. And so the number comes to 60.9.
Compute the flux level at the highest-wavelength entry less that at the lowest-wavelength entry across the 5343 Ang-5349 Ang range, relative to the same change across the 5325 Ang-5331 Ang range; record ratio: -1.3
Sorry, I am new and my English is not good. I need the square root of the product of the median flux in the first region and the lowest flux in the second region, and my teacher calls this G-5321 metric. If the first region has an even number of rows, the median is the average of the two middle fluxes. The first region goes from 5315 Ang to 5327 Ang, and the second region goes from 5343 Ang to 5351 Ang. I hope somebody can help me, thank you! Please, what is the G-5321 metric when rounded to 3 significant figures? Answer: 59.3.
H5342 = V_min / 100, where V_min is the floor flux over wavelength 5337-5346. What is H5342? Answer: 0.59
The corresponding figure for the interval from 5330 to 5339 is 0.53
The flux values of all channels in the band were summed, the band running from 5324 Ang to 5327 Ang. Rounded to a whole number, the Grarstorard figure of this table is 112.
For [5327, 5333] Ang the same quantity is 210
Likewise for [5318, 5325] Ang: 297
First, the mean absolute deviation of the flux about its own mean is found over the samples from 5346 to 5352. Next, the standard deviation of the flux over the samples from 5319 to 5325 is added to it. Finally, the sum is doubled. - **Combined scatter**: 10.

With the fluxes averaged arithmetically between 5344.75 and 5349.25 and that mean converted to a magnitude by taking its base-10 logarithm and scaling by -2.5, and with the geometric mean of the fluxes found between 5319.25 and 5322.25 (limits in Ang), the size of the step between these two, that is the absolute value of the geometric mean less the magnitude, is 64.5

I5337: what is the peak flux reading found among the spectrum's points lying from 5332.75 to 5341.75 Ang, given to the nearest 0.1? 59.3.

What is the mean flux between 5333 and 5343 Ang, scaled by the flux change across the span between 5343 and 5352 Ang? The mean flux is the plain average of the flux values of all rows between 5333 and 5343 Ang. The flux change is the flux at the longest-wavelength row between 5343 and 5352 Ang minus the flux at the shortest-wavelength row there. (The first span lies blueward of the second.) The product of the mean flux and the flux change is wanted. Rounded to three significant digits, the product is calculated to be 540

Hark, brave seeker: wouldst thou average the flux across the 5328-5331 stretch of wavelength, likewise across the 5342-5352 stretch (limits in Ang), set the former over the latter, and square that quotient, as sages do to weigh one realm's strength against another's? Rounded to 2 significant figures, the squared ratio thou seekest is 0.68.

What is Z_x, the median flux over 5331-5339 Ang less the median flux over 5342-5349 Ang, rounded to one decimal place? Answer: -3.0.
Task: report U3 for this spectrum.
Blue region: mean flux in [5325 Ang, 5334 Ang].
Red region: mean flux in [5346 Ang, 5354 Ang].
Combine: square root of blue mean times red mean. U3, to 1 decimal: 59.3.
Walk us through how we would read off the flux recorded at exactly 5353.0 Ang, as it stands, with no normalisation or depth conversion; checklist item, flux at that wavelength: 71.5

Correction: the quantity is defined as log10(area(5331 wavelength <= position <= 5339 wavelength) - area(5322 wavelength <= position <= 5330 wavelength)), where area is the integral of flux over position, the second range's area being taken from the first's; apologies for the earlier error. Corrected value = 1.4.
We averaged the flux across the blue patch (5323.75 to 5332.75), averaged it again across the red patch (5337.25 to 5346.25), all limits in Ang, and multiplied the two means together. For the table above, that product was 3202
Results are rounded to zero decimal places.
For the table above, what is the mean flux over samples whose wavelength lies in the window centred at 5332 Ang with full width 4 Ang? 55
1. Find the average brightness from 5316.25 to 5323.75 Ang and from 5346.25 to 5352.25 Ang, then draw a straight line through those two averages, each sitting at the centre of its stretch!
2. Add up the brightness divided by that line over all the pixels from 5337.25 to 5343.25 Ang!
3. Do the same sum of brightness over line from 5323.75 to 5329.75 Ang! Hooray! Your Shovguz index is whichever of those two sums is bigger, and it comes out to 3.78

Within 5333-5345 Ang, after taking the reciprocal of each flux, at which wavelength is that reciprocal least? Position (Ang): 5344.0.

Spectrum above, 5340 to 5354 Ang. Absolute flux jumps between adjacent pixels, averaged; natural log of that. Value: 0.7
